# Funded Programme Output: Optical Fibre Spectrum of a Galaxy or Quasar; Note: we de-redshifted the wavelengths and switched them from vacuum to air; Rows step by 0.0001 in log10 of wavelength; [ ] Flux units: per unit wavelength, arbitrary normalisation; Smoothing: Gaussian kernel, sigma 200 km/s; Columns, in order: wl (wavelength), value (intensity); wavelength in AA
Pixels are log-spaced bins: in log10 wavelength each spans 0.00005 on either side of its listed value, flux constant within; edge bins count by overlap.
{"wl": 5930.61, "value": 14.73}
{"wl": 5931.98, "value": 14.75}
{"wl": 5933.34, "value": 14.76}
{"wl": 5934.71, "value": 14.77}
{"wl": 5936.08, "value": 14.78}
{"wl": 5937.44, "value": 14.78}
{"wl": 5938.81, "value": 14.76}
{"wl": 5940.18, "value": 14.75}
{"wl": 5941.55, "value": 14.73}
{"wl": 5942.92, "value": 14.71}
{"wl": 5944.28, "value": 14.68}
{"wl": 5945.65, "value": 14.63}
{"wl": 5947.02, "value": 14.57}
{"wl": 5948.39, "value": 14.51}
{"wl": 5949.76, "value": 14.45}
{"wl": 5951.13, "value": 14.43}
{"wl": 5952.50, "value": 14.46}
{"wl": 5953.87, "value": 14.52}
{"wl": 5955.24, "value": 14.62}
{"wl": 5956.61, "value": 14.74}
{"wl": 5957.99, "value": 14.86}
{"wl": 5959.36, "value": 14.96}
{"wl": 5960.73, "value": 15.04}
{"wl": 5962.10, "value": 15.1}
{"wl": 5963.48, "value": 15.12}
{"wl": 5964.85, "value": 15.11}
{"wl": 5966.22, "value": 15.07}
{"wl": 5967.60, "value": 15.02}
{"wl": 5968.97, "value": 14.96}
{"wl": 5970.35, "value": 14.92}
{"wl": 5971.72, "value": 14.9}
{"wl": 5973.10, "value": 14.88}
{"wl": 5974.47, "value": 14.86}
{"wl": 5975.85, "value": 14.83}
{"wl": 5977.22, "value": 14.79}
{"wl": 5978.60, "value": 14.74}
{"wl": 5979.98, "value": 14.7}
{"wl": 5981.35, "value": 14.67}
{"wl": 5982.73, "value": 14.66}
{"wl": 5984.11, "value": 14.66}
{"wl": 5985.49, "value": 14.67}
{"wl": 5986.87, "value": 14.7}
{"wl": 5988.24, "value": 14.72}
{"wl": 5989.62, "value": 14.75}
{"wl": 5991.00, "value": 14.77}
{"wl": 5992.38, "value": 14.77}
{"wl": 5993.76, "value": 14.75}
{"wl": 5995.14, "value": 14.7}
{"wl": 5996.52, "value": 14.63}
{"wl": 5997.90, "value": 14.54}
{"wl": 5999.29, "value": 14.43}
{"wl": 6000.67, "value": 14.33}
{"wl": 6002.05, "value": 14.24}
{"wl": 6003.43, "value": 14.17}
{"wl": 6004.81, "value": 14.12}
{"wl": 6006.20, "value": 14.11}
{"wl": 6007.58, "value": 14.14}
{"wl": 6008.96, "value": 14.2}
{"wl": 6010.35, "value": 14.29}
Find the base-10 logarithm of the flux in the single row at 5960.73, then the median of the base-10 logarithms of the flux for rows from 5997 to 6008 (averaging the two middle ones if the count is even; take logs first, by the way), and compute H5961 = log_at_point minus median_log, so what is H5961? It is 0.025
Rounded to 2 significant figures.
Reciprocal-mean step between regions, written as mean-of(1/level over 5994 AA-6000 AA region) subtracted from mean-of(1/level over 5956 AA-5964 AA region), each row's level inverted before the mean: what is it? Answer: -0.0018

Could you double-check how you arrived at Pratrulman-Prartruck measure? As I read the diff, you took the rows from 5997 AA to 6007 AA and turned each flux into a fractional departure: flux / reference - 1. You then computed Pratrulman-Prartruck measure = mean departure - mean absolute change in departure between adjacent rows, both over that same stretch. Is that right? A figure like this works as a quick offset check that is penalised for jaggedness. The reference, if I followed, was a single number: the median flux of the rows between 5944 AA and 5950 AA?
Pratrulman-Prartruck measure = -0.025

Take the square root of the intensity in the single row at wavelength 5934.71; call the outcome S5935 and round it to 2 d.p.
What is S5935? 3.84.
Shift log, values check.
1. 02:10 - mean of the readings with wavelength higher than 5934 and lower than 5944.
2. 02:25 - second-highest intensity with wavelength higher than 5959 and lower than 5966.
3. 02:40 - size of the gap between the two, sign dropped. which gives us 0.36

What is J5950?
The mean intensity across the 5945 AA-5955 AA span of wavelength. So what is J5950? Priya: 14.5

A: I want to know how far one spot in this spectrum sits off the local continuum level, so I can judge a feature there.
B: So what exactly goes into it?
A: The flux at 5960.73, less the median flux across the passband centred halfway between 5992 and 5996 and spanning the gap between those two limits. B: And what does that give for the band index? 0.29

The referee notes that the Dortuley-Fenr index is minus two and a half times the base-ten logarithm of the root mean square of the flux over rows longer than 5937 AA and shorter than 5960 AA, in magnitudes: -2.92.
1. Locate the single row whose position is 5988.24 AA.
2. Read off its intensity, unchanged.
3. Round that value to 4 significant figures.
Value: 14.72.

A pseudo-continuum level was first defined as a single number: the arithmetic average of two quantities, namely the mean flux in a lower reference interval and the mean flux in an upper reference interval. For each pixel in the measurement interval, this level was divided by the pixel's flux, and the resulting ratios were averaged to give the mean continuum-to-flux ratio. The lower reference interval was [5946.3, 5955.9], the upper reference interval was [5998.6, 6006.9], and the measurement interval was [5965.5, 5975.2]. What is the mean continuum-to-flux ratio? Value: 0.962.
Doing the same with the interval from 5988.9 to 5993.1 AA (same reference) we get 0.973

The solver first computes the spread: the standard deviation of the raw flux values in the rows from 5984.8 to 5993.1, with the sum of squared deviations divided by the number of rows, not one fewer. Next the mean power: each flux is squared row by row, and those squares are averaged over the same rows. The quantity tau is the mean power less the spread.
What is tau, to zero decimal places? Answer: 217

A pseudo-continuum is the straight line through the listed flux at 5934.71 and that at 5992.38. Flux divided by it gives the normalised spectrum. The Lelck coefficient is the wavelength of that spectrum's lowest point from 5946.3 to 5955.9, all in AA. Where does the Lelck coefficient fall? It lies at 5951.13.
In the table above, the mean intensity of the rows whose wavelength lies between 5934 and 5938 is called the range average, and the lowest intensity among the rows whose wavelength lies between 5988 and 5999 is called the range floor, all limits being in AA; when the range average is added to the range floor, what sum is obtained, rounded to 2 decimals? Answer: 29.32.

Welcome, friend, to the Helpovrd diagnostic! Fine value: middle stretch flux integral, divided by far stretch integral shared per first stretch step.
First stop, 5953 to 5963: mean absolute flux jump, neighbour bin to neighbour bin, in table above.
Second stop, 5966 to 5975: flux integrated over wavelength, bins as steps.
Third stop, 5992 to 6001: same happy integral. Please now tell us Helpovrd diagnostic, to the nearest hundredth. 0.10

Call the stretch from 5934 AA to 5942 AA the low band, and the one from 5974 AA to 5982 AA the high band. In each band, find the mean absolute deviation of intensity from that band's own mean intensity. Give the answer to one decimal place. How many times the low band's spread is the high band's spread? 4.1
